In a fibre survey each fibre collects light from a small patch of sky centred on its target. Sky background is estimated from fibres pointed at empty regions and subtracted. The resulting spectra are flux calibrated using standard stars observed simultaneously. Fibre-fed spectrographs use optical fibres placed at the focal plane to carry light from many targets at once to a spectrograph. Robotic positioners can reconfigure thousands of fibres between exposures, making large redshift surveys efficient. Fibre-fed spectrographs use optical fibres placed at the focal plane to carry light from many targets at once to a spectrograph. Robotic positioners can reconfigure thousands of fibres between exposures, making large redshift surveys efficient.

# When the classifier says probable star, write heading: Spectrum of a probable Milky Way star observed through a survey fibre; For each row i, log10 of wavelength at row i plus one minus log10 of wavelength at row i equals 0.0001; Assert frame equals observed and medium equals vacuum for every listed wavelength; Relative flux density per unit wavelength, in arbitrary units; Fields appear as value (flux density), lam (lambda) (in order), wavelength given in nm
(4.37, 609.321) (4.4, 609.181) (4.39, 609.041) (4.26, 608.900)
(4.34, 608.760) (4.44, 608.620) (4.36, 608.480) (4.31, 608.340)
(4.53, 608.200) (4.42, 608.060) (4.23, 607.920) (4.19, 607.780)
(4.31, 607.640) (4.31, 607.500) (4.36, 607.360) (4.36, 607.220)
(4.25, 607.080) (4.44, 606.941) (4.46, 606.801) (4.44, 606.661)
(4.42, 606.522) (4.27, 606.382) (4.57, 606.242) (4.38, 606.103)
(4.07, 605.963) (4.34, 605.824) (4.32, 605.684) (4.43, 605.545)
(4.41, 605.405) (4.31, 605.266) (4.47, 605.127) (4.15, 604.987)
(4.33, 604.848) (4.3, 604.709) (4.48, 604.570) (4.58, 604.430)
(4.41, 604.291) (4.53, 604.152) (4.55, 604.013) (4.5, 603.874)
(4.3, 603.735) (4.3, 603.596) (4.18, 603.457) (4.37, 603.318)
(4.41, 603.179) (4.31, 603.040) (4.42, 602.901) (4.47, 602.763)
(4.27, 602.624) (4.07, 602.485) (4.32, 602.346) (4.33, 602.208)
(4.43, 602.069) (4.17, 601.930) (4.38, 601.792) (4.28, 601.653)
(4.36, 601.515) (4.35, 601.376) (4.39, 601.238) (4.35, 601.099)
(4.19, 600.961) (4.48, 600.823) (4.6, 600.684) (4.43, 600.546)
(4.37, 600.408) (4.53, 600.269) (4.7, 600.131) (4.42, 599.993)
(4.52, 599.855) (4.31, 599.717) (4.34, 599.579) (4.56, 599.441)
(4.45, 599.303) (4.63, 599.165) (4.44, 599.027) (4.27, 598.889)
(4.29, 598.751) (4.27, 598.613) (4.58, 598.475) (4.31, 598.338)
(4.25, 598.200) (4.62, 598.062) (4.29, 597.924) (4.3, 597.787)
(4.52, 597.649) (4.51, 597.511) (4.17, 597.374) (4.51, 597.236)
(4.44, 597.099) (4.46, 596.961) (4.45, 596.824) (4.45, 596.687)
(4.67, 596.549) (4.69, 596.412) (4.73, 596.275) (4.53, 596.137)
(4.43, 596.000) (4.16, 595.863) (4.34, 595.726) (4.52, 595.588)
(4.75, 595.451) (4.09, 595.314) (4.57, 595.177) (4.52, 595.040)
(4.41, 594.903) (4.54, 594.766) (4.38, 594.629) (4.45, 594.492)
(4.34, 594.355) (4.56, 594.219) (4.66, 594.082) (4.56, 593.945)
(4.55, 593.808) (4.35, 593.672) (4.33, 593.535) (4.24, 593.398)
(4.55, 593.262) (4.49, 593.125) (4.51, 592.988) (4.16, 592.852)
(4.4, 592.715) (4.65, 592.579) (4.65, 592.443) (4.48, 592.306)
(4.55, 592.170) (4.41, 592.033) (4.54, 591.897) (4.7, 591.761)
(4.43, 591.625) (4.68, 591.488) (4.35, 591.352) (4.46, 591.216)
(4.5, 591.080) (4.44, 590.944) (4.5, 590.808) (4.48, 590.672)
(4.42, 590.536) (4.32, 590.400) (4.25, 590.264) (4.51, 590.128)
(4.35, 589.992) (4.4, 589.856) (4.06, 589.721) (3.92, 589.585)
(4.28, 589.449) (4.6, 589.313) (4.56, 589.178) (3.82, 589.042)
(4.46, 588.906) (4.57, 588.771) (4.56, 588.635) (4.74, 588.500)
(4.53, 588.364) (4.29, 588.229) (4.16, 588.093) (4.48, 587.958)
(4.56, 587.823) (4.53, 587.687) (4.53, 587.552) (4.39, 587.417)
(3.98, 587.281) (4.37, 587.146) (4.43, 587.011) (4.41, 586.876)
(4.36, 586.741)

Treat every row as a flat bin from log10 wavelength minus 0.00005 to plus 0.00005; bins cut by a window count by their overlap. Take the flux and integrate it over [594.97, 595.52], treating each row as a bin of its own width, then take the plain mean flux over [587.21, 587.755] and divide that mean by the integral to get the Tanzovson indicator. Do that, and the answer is 1.77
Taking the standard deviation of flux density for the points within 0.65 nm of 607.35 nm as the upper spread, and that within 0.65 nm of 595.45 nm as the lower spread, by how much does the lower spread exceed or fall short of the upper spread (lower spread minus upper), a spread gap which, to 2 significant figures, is 0.11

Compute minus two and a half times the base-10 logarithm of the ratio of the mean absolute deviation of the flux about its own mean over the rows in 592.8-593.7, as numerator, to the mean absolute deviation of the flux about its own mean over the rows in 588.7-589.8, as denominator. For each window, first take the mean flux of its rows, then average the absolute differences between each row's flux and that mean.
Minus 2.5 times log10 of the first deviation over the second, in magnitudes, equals 0.85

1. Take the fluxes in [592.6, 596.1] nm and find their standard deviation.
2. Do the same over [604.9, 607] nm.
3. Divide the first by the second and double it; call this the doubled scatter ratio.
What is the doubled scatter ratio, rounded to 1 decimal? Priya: 2.5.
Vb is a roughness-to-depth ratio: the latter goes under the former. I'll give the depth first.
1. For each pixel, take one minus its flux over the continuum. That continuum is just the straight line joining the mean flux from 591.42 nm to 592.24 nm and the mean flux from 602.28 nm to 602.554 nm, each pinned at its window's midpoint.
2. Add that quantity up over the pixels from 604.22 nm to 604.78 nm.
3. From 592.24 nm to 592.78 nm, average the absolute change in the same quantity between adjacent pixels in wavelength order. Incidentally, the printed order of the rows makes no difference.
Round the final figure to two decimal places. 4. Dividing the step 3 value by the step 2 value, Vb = -0.10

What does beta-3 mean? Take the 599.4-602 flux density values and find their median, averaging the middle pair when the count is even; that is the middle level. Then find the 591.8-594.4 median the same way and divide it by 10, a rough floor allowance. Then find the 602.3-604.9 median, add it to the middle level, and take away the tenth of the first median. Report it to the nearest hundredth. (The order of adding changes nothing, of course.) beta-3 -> 8.30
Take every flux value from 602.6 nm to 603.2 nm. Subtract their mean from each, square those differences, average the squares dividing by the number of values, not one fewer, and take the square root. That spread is 0.074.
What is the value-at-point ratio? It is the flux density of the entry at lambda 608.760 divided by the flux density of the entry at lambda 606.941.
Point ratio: 0.98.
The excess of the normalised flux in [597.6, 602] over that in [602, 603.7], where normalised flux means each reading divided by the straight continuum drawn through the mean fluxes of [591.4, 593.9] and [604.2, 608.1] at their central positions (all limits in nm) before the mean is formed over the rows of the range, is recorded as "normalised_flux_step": 0.012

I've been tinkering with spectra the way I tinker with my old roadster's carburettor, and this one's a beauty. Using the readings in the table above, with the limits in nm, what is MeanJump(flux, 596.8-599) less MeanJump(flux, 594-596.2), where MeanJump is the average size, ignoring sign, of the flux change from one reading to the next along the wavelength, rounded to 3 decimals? -0.043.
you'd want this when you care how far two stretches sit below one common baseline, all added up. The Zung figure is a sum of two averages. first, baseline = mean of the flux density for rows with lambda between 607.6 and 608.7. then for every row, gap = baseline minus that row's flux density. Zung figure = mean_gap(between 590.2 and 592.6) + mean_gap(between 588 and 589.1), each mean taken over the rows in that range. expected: -0.183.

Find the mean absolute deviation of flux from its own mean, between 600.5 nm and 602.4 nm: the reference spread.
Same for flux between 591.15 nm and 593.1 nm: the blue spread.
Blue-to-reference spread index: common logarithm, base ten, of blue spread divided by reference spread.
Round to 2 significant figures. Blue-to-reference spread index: 0.17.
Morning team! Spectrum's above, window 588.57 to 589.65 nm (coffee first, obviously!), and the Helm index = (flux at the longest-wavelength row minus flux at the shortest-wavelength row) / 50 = -0.013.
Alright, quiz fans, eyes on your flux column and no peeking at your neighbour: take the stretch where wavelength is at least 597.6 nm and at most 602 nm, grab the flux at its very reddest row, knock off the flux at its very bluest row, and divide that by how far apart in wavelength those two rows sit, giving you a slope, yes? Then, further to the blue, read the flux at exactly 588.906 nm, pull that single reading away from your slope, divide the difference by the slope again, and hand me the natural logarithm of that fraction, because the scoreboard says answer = 4.0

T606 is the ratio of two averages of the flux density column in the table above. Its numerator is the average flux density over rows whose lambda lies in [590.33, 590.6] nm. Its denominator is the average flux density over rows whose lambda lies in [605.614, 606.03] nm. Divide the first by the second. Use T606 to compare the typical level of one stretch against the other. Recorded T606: 1.03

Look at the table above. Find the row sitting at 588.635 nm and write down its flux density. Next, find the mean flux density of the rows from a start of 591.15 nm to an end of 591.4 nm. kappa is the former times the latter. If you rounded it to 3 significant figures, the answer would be 20.1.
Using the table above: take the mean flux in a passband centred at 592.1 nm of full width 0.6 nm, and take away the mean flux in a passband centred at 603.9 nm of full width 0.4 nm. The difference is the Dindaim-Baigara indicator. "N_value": 0.04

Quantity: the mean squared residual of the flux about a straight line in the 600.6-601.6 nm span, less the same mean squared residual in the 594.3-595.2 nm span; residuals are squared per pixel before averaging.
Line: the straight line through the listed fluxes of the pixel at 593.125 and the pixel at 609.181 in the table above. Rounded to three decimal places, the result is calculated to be 0.010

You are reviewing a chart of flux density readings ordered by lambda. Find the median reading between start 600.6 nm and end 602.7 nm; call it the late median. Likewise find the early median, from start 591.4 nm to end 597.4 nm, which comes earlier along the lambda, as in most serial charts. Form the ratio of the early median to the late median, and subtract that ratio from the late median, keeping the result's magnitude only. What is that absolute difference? 3.32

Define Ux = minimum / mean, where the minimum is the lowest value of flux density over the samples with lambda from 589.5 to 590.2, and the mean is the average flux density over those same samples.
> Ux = 0.92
